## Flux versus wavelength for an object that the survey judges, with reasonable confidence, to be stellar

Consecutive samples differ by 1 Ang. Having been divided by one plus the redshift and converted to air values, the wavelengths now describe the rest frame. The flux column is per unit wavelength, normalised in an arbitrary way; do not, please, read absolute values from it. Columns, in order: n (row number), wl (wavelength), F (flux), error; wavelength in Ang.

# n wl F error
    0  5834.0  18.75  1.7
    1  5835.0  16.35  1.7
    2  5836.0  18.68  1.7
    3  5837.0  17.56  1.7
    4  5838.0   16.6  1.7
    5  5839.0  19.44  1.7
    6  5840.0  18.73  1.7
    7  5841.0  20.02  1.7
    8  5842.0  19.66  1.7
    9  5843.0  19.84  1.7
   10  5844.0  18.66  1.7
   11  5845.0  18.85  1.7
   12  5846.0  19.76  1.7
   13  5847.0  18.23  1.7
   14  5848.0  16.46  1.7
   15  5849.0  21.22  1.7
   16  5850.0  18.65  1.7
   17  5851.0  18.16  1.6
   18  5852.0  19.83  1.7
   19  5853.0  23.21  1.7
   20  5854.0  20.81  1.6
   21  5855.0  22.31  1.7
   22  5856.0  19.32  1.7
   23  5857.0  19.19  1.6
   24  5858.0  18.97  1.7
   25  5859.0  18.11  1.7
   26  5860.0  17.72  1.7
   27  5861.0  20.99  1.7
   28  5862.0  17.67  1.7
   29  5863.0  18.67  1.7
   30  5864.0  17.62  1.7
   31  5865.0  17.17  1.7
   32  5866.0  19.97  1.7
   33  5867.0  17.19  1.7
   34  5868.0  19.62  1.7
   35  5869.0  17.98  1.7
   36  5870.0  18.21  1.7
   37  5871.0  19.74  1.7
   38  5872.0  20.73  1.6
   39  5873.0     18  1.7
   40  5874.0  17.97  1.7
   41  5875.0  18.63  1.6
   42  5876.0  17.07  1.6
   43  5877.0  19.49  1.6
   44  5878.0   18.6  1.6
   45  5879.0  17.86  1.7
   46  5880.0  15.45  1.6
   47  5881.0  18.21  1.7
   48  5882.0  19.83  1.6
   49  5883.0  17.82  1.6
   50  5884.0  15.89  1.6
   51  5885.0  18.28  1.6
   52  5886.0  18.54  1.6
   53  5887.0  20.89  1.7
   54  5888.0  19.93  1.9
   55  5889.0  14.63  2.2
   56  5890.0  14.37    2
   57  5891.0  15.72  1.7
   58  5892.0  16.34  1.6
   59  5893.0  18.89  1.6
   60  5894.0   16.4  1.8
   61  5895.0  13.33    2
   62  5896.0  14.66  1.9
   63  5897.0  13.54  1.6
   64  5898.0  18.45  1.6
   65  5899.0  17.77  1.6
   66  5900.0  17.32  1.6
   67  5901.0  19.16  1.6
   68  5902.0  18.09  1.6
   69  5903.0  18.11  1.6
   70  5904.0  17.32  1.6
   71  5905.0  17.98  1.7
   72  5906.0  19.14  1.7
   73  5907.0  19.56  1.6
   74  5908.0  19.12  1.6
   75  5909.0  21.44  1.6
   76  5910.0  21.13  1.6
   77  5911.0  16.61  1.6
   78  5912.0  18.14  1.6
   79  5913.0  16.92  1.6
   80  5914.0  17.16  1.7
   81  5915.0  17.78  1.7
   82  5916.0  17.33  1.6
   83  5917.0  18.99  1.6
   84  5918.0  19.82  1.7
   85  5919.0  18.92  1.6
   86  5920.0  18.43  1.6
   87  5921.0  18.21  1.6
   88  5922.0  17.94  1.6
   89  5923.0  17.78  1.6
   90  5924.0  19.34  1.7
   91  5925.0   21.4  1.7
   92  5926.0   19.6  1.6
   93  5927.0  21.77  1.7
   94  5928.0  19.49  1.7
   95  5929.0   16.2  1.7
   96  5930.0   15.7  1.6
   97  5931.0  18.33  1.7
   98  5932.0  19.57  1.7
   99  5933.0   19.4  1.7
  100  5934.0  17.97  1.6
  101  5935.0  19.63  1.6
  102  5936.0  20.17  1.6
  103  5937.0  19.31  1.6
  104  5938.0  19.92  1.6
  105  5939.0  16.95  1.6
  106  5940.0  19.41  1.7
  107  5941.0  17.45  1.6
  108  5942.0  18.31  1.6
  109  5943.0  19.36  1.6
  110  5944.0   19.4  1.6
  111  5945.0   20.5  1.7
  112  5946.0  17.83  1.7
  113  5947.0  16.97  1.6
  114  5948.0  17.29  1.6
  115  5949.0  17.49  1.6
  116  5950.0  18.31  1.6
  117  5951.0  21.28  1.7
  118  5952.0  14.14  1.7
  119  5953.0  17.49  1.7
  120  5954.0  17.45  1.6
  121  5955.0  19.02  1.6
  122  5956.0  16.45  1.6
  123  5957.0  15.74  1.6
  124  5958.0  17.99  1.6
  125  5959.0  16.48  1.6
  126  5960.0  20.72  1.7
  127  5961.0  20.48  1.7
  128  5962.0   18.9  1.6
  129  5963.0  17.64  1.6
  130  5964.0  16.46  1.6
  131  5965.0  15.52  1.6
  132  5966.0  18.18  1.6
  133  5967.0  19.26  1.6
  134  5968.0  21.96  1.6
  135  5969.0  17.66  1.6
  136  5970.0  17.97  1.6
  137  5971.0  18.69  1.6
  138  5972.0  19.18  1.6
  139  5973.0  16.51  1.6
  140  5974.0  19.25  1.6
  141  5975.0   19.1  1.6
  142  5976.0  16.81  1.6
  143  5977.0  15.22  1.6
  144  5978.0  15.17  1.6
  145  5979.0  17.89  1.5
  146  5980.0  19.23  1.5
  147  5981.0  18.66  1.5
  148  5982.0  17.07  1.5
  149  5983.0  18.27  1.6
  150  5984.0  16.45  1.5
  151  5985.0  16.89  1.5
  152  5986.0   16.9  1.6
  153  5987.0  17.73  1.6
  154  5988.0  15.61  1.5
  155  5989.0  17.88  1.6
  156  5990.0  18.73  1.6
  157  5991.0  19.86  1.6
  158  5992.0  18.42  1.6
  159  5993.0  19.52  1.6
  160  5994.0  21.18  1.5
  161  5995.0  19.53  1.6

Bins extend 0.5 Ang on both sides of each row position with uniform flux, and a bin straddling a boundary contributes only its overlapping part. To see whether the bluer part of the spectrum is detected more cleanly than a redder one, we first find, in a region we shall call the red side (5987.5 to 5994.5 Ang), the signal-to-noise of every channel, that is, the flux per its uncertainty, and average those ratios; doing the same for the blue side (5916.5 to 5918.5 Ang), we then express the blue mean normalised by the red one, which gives 0.99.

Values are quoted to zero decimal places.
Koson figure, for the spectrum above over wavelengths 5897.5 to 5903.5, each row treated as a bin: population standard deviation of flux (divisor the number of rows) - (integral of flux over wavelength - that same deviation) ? -108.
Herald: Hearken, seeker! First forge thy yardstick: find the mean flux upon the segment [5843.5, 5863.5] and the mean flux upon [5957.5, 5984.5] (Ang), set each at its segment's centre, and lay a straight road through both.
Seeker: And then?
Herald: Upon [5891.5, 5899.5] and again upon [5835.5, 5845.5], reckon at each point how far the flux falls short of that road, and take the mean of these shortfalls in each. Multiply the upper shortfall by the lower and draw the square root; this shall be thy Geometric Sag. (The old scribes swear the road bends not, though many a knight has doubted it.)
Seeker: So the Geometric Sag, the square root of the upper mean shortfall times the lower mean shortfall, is 1.36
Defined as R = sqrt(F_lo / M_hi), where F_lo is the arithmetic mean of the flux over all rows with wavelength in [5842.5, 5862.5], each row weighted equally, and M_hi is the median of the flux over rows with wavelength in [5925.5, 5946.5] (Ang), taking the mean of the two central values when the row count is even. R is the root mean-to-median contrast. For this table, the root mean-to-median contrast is 1.00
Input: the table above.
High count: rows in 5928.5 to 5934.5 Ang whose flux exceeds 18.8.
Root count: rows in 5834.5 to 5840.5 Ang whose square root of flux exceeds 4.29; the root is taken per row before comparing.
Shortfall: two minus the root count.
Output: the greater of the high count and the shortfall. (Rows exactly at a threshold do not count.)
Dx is 2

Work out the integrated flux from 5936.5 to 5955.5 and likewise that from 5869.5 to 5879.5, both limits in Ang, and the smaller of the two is 186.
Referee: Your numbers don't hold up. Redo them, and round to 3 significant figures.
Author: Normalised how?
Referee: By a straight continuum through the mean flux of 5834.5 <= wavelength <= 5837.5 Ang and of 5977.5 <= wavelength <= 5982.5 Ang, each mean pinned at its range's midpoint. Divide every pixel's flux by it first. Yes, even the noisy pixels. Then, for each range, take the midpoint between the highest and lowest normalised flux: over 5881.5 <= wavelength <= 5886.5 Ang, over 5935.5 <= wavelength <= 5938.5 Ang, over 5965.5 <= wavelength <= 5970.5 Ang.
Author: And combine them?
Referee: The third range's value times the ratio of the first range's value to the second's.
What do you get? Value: 1.02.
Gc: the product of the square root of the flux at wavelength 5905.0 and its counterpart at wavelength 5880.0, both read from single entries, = 16.7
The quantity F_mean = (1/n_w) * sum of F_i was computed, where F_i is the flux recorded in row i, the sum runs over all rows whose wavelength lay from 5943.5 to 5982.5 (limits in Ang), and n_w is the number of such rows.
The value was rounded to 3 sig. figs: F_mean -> 18.0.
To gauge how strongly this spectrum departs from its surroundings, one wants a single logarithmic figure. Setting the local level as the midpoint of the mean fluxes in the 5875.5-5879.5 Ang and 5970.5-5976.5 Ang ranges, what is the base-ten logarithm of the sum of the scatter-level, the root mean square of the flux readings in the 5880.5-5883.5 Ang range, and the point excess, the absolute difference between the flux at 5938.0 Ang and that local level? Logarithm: 1.31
